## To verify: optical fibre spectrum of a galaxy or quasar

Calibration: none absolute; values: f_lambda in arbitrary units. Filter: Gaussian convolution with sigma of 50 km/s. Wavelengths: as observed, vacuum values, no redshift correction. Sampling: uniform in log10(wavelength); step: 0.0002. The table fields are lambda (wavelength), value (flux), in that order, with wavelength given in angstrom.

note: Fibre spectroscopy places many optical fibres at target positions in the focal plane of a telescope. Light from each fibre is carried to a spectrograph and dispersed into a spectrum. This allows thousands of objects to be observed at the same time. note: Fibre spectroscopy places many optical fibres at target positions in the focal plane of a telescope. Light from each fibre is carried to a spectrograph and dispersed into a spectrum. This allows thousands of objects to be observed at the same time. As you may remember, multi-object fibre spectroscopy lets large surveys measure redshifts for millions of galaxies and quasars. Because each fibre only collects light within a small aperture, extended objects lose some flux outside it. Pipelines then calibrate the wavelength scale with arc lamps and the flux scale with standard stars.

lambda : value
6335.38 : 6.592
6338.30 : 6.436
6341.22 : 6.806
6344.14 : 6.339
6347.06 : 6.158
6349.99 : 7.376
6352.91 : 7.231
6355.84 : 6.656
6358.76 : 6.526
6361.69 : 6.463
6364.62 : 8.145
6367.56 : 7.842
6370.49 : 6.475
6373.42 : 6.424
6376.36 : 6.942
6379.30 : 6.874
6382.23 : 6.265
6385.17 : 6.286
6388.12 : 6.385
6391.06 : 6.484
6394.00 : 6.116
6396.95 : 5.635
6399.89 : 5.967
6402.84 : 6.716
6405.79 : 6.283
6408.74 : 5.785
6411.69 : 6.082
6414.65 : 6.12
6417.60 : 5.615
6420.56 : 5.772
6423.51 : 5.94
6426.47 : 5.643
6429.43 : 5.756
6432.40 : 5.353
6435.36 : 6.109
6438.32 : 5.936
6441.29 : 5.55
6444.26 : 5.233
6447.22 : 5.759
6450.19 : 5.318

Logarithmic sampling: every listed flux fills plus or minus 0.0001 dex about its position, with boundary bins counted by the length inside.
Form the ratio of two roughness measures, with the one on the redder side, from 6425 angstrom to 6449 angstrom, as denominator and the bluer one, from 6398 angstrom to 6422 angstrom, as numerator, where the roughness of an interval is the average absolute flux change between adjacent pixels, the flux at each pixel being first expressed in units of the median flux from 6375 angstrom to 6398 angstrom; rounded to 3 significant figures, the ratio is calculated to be 1.00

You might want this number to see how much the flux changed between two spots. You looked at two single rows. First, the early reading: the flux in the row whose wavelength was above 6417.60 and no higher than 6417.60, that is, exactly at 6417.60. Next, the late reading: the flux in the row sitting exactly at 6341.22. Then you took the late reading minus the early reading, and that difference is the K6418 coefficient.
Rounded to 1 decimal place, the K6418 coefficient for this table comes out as 1.2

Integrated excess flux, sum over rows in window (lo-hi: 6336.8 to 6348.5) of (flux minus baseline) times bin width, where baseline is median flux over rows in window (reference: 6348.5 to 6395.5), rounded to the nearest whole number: -1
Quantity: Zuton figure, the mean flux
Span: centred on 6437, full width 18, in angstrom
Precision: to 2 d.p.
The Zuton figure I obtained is 5.66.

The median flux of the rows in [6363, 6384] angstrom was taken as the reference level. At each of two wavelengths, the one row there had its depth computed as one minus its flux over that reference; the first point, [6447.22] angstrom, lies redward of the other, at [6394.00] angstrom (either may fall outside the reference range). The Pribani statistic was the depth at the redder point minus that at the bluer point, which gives 0.052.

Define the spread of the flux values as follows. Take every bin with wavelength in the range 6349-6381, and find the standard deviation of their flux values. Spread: 0.6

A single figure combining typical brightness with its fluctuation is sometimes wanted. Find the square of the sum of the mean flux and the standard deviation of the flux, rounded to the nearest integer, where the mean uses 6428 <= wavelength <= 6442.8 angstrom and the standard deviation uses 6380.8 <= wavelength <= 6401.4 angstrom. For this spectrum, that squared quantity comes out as 36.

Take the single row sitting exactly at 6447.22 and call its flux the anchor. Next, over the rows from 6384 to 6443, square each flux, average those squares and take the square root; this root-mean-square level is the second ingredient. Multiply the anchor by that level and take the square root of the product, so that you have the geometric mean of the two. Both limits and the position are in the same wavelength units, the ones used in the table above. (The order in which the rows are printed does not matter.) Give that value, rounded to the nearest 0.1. 5.9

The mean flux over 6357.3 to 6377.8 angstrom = 6.97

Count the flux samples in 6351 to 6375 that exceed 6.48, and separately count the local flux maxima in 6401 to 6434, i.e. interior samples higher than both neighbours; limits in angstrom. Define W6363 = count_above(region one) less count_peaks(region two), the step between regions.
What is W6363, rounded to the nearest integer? 2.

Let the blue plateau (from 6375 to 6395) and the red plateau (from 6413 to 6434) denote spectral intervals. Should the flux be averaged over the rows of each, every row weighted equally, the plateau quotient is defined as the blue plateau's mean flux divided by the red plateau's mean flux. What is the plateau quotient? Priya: 1.13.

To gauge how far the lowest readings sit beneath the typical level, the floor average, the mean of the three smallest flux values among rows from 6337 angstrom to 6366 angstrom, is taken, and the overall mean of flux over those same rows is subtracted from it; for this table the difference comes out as -0.50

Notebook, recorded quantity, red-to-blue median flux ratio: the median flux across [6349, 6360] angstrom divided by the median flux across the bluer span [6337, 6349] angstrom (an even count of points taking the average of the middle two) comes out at 1.09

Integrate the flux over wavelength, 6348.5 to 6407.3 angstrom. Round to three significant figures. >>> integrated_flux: 391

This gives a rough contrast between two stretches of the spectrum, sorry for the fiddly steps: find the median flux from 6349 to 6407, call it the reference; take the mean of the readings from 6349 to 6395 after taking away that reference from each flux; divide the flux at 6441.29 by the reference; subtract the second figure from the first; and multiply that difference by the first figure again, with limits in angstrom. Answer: -0.17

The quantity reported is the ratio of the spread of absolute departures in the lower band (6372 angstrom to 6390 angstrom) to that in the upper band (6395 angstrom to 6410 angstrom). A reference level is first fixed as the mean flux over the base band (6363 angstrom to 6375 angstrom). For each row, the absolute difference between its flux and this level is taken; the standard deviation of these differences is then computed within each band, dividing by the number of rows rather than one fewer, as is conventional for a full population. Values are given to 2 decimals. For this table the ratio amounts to 0.71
